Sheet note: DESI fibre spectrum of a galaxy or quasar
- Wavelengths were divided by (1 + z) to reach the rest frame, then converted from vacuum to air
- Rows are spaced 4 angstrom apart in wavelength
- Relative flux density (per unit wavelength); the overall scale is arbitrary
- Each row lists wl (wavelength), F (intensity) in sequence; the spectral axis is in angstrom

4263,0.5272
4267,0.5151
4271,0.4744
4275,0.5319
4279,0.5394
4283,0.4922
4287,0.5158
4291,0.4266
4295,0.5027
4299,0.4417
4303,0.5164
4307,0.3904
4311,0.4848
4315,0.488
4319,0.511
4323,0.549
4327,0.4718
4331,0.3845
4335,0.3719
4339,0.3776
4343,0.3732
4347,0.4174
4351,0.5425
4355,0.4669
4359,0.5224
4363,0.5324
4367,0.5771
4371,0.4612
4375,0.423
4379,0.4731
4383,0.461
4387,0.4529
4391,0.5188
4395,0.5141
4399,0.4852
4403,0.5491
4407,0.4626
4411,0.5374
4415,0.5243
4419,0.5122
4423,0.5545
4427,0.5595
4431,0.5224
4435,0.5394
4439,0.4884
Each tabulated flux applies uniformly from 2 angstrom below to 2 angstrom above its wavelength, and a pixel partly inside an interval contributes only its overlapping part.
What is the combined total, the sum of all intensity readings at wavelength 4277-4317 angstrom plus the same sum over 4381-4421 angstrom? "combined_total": 9.82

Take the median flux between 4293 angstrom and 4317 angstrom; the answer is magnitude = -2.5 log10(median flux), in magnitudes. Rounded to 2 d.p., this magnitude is 0.78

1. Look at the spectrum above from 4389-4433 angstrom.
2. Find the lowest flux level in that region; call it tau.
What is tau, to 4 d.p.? 0.4626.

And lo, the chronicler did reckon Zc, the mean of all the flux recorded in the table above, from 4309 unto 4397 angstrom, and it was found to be 0.472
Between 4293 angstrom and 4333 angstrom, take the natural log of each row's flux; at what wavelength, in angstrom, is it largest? 4323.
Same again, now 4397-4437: 4427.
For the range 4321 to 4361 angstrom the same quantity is 4323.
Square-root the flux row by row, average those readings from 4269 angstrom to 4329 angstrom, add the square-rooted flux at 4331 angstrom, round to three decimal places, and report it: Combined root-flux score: 1.319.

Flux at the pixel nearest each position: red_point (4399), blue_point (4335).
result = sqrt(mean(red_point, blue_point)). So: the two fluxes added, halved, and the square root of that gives 0.655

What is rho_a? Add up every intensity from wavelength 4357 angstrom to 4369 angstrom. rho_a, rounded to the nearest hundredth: 1.63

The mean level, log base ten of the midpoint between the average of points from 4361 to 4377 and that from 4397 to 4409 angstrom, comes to -0.30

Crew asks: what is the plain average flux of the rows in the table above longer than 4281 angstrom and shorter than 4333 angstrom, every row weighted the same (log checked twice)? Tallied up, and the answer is 0.475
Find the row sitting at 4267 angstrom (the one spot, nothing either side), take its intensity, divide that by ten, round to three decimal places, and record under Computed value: 0.052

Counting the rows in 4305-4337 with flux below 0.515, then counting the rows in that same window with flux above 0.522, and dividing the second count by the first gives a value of 0.14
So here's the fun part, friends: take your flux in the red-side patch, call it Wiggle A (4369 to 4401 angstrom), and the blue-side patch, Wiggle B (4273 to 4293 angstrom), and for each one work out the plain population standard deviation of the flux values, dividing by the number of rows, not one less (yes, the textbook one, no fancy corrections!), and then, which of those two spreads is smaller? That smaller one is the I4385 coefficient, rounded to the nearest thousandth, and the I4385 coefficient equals 0.030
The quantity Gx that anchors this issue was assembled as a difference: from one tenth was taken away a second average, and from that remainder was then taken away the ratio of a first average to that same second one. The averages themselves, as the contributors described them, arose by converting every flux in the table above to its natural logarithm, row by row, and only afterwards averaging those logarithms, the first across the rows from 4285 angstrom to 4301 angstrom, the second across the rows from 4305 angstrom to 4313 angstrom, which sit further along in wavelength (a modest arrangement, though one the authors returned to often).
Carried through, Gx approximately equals 0.03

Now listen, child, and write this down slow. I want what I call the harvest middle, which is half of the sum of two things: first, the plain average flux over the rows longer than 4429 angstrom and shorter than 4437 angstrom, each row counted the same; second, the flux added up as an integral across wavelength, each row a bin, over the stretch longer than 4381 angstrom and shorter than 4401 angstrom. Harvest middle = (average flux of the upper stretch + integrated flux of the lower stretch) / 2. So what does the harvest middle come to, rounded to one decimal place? 5.1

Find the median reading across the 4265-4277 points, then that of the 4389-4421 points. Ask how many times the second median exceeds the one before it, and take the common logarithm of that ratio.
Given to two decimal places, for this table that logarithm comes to 0.00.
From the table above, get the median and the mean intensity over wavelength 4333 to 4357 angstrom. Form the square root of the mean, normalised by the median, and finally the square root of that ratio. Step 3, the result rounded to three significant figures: 1.28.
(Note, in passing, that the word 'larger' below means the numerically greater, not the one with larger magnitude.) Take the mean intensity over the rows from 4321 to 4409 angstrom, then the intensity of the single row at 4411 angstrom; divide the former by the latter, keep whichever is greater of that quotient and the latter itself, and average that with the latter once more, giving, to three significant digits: 0.708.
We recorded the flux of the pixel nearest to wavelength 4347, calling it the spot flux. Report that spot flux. 0.4174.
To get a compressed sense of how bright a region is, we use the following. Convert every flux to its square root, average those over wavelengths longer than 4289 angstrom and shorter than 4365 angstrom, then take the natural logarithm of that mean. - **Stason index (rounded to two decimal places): -0.39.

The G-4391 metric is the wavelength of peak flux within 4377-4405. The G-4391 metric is 4403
